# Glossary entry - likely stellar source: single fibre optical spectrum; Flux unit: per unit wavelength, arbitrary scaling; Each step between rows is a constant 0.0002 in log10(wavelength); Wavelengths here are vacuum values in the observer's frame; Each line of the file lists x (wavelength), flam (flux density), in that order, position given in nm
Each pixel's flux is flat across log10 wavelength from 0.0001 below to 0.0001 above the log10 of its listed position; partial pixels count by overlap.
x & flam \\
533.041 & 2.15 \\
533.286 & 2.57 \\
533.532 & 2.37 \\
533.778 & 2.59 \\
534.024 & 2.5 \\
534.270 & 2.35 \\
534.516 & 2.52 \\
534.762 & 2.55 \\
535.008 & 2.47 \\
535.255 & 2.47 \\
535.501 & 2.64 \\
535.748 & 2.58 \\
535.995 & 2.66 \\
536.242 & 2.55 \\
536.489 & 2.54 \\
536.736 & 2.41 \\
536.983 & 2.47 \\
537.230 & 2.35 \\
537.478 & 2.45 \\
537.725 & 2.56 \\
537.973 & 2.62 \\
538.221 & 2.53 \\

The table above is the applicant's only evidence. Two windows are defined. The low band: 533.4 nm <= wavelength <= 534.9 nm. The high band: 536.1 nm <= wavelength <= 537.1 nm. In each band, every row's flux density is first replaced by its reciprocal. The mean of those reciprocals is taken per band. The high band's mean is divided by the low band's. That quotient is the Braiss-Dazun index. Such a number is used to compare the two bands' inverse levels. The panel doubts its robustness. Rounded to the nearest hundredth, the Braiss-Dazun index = 0.99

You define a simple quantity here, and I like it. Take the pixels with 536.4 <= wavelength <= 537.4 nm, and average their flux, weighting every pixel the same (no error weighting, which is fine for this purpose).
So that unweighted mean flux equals 2.44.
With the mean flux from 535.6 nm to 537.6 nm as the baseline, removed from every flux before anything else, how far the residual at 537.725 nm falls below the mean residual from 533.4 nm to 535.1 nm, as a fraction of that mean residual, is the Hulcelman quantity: 4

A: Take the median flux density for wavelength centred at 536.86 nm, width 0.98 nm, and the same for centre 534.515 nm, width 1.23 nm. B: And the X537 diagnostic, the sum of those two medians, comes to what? 4.94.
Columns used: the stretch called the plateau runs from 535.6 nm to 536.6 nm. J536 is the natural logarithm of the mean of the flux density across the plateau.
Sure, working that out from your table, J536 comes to 0.95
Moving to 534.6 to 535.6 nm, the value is 0.93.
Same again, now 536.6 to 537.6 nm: 0.88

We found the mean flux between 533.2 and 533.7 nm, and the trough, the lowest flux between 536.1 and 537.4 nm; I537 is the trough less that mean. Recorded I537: -0.12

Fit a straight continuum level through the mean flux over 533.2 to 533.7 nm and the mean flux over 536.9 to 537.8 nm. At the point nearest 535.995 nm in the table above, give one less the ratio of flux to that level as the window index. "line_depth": -0.08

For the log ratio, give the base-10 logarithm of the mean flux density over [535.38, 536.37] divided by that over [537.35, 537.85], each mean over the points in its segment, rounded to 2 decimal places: 0.02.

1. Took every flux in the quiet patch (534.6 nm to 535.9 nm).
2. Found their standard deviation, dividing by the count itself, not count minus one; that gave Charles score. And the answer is 0.066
